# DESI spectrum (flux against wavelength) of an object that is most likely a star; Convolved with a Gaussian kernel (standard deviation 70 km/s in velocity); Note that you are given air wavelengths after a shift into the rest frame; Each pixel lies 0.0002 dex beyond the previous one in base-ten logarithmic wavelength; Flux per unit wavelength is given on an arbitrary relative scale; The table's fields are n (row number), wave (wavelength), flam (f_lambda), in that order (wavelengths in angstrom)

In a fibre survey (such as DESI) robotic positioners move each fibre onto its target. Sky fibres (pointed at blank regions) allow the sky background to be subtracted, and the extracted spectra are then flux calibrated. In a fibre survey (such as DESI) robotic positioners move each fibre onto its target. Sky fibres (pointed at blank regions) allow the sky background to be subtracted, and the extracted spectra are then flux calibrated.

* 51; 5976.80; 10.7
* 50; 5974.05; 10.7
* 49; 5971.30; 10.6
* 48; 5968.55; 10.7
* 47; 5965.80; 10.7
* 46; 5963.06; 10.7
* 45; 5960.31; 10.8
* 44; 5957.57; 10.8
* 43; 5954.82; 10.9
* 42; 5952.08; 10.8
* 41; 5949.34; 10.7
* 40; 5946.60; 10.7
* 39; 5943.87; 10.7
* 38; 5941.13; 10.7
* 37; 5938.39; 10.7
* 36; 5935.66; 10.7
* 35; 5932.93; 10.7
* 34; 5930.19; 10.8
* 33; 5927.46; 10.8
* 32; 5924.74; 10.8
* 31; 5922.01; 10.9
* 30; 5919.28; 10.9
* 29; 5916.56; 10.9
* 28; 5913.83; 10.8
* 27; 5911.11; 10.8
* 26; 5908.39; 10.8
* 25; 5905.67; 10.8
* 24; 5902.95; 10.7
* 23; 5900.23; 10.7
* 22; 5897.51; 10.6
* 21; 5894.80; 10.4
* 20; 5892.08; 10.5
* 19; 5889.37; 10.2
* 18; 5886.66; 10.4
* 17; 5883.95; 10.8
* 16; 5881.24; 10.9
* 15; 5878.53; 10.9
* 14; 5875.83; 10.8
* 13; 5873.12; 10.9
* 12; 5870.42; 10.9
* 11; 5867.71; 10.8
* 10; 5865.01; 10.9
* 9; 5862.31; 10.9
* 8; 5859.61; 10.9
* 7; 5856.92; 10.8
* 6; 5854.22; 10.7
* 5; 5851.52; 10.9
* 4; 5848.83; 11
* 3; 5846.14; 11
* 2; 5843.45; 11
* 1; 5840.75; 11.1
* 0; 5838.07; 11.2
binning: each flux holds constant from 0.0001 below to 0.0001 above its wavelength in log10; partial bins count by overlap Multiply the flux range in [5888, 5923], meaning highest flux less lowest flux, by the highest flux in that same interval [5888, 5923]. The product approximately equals 7.6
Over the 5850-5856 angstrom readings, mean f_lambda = 10.8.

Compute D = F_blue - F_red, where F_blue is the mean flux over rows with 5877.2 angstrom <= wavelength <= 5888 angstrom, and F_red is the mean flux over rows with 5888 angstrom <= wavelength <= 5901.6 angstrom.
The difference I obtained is 0.27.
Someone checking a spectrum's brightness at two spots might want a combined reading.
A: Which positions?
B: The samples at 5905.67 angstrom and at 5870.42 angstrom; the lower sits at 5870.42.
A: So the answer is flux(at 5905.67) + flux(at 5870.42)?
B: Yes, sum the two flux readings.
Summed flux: 21.7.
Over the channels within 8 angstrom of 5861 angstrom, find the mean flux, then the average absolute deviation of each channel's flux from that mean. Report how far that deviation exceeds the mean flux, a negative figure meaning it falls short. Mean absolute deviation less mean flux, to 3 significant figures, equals -10.8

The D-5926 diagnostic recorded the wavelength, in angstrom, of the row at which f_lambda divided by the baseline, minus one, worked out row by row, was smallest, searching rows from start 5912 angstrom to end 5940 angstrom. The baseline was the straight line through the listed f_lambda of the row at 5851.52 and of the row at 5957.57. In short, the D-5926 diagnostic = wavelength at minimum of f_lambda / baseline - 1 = 5932.93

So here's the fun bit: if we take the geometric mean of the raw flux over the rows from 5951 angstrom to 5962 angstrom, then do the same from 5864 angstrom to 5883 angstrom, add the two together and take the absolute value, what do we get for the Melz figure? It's 21.7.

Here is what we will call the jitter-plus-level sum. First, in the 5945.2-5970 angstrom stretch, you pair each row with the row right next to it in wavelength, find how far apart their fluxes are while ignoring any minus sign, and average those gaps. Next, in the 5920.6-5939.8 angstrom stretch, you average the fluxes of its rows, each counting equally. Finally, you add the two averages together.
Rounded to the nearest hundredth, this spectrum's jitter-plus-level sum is 10.82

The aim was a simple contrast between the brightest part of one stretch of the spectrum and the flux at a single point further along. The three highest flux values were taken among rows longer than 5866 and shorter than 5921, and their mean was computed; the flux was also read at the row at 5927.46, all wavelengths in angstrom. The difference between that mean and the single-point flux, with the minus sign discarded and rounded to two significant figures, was 0.10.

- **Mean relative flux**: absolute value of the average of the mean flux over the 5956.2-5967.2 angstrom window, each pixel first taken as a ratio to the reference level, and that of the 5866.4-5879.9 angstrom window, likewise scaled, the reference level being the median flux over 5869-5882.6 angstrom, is 0.991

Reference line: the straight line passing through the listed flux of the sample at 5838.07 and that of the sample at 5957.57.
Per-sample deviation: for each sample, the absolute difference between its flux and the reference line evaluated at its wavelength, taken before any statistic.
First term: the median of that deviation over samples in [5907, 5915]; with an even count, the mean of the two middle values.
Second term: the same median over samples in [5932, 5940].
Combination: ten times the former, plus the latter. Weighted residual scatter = 1.73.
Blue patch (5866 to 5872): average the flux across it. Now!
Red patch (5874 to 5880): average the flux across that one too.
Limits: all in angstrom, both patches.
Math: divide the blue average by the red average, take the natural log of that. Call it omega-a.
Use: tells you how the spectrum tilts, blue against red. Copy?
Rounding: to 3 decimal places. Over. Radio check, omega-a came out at 0.000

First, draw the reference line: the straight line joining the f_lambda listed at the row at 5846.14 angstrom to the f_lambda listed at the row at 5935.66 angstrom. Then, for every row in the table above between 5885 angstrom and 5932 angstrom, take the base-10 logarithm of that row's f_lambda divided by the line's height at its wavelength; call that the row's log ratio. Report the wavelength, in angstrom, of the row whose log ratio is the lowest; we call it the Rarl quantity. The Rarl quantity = 5889.37 angstrom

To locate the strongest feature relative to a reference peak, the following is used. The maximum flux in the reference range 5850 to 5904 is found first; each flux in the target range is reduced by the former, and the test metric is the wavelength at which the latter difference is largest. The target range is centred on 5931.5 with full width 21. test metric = 5922.01 angstrom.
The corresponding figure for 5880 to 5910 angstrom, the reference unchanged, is 5881.24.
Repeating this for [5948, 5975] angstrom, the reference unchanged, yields 5954.82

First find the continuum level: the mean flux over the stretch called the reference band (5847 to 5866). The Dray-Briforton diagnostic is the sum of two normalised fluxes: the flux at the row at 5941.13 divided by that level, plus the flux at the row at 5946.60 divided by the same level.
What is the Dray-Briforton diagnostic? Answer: 1.97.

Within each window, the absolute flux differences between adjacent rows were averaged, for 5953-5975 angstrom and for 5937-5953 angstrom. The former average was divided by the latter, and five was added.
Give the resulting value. 7.9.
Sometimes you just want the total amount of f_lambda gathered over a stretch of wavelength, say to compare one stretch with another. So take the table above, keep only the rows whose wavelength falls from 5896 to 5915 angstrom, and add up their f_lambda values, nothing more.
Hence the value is 75.2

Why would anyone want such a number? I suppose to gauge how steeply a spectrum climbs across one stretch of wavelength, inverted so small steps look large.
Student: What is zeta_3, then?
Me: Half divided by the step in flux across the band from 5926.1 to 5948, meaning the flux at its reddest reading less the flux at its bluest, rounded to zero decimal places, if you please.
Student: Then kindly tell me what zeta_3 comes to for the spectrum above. -5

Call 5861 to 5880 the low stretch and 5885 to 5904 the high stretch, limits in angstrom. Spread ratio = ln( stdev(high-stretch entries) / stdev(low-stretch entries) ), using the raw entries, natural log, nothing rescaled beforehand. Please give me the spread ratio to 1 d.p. 1.3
